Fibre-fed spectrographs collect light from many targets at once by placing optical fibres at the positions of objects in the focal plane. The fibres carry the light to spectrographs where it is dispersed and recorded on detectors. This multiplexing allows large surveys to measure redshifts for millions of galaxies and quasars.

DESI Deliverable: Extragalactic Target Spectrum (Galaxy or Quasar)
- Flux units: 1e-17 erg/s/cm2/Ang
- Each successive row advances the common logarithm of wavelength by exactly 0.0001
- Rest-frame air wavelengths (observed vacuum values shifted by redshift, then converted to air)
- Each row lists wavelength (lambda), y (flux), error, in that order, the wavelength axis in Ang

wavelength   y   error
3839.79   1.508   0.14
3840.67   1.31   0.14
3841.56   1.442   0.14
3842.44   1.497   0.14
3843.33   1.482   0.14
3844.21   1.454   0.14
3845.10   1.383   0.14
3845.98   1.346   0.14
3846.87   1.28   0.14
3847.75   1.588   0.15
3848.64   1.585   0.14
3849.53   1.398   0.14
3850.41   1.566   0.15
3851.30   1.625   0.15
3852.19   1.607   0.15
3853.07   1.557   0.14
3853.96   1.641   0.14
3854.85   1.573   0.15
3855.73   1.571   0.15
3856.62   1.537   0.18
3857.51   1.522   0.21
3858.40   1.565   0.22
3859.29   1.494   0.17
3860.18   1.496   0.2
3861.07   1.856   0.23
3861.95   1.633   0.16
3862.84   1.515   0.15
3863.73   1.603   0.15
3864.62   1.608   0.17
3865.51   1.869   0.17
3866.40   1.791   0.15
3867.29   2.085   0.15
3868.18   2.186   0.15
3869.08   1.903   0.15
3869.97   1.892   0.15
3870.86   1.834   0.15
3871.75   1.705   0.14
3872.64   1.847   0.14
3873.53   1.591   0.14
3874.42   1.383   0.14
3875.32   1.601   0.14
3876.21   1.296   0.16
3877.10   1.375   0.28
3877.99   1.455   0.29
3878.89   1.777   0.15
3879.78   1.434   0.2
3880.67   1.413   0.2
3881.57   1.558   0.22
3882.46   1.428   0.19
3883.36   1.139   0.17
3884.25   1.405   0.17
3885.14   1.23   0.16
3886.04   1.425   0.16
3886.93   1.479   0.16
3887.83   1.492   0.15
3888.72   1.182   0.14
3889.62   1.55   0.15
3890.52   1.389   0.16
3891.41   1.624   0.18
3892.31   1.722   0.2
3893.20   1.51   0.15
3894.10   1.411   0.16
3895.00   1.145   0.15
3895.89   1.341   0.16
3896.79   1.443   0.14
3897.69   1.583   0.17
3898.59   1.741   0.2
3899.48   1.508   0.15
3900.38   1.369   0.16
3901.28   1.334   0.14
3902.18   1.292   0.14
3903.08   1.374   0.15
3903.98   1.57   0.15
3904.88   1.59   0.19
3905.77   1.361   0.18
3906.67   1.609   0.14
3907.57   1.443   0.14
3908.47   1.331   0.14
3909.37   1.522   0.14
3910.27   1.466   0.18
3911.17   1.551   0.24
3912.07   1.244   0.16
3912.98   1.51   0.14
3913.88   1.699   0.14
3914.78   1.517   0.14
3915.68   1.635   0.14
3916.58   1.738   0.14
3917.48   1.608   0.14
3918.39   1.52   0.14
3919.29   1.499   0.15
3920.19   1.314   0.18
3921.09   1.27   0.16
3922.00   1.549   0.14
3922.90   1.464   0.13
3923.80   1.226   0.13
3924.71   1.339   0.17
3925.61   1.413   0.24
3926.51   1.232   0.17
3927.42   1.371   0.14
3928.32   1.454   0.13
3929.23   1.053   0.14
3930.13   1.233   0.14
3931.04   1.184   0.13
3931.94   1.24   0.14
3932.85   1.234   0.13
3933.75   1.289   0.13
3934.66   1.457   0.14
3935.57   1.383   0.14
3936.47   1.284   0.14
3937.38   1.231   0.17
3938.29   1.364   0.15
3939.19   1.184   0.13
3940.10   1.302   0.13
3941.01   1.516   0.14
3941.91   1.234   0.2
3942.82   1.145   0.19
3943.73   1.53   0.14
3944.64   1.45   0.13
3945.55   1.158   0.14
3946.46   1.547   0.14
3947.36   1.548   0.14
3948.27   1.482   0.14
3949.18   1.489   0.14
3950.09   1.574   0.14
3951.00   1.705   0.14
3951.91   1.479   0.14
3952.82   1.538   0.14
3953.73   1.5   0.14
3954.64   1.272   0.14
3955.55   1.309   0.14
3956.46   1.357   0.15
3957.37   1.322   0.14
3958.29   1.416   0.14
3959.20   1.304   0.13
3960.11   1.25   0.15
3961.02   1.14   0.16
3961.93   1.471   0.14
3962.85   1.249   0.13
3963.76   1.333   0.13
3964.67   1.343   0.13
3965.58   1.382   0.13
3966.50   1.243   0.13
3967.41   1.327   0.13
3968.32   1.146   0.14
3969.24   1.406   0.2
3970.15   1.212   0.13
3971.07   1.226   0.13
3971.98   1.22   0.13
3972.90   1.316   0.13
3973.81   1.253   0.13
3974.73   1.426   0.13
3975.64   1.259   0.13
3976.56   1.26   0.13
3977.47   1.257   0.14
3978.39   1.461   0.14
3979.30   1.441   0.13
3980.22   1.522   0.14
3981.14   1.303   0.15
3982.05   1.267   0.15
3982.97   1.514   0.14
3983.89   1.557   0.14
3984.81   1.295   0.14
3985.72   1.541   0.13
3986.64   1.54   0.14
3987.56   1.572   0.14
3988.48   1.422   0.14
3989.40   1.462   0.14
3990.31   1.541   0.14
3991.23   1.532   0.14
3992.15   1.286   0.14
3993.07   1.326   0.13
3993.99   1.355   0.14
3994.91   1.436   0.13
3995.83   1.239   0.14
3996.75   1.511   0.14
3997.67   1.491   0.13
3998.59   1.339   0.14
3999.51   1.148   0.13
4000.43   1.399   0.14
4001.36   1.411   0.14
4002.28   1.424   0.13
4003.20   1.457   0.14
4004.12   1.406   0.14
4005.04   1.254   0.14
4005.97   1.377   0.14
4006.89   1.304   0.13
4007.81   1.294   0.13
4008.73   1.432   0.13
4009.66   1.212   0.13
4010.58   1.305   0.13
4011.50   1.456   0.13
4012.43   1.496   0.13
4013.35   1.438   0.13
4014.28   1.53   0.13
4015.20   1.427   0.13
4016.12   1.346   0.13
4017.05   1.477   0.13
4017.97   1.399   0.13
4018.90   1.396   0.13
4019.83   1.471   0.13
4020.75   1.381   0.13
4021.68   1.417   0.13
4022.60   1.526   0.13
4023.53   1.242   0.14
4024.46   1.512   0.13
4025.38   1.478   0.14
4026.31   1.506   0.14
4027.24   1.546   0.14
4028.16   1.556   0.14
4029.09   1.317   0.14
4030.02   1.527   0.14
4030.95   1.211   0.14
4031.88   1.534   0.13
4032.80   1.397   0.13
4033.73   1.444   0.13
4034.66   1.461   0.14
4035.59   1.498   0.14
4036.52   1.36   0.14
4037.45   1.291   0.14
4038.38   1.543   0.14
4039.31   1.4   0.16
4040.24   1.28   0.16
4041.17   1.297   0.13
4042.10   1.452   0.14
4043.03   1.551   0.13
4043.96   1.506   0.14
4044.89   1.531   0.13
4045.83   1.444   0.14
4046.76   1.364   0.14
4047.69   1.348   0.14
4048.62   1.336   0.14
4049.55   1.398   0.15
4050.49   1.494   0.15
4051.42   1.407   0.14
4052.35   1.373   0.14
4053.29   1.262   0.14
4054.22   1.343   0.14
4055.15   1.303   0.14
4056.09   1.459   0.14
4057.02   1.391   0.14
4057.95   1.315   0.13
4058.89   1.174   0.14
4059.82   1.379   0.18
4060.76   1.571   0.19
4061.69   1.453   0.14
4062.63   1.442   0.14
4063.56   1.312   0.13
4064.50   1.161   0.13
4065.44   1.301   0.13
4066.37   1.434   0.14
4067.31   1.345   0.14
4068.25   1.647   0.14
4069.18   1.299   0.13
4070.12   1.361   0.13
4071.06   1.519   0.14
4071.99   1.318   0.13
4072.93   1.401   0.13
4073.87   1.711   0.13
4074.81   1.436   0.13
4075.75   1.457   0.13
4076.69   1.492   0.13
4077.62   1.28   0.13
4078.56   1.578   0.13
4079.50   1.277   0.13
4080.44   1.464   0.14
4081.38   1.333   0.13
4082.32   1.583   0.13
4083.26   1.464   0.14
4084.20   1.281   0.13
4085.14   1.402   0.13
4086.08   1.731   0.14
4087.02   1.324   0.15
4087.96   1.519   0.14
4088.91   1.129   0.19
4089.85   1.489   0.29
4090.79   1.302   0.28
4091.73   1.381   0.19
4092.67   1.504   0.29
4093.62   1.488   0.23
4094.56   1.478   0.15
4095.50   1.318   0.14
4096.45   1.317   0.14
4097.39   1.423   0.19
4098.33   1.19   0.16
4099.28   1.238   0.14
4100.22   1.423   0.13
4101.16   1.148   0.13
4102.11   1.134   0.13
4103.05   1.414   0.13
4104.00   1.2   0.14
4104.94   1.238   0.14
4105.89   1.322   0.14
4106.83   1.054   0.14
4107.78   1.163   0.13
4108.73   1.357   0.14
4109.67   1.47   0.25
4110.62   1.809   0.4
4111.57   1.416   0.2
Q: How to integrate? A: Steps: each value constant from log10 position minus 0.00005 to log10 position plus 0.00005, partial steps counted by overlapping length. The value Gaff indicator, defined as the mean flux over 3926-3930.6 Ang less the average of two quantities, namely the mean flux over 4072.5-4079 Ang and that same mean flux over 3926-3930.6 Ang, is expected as -0.105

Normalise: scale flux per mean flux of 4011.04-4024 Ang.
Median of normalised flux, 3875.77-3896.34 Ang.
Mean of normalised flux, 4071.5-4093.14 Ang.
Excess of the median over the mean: 0.00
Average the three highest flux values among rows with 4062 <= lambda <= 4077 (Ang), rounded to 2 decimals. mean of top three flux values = 1.63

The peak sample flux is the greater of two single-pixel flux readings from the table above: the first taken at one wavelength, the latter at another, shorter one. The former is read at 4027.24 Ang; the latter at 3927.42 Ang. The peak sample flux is 1.55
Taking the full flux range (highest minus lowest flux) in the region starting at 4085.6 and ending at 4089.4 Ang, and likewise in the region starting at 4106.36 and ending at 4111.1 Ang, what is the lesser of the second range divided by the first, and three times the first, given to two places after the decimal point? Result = 1.25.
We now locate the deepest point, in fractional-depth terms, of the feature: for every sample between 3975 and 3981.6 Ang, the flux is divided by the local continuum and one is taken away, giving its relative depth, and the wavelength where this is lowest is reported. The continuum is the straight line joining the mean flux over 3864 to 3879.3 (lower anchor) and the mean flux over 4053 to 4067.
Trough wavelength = 3975.64 Ang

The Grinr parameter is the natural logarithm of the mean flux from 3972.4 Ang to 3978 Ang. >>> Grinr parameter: 0.259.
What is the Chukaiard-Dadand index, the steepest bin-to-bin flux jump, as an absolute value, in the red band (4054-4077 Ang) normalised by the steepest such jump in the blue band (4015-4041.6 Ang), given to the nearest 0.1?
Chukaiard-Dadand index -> 1.1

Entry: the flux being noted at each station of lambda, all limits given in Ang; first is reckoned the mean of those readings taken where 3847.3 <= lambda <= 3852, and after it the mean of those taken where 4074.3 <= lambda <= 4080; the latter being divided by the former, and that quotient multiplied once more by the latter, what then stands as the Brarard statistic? 1.30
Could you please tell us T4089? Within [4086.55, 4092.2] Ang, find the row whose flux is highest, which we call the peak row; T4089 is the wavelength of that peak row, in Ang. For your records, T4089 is 4087.96 Ang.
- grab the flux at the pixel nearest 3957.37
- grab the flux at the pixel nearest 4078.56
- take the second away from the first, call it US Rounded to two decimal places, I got -0.26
